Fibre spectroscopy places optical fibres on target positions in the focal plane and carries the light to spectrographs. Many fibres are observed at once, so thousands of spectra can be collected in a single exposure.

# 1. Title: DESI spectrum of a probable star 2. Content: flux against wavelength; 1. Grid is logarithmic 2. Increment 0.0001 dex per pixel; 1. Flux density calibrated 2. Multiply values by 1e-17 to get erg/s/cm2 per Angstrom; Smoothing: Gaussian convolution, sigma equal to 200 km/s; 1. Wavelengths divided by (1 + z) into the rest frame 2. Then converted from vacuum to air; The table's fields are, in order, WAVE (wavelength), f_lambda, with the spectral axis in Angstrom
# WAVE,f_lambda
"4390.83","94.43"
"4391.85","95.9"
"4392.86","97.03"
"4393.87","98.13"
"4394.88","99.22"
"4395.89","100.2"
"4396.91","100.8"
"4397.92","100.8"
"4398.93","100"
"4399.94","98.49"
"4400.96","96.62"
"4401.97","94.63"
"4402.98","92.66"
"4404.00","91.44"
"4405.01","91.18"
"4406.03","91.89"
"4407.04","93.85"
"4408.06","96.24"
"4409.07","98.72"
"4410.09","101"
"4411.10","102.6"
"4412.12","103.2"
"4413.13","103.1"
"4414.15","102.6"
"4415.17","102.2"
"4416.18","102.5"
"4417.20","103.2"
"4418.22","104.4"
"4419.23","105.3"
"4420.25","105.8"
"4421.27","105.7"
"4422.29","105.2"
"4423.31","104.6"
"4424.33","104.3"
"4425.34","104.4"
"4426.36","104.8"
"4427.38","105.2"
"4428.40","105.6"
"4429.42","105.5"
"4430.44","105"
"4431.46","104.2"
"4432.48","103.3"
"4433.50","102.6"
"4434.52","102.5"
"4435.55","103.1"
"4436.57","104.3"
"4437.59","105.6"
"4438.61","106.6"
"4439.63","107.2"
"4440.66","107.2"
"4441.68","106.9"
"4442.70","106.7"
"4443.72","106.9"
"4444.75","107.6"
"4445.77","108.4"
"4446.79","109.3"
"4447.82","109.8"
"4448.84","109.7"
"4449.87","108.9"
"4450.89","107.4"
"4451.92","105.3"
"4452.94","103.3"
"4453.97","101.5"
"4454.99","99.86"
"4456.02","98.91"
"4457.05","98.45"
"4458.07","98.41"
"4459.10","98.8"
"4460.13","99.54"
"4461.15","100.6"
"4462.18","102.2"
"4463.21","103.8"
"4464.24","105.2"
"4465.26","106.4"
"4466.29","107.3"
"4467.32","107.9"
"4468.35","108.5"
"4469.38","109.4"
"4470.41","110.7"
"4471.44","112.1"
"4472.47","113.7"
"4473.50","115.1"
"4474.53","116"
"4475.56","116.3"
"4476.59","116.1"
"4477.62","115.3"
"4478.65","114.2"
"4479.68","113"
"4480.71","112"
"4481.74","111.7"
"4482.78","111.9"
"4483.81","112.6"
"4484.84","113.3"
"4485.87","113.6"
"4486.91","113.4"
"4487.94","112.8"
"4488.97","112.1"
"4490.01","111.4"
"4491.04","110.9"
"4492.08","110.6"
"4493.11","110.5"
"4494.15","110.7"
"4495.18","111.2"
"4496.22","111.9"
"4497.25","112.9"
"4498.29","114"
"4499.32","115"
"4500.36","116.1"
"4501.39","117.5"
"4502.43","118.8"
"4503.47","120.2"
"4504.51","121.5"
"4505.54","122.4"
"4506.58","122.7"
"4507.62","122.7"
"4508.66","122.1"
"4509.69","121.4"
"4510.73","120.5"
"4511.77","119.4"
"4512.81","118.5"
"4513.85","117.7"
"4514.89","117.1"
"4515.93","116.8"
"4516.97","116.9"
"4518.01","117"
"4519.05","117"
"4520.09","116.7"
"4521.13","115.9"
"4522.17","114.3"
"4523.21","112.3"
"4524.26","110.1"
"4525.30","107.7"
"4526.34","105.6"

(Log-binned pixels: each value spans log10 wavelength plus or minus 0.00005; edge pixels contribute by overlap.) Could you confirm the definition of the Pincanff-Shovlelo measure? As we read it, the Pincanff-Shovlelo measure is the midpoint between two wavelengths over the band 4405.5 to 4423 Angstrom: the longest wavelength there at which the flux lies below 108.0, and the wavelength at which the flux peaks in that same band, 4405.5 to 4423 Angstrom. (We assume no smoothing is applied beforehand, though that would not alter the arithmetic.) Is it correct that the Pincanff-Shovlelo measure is 4421.3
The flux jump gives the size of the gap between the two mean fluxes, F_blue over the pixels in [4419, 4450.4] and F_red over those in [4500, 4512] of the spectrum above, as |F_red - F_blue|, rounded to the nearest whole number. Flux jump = 15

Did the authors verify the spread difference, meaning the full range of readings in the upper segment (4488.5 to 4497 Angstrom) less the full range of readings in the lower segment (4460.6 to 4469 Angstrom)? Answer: -6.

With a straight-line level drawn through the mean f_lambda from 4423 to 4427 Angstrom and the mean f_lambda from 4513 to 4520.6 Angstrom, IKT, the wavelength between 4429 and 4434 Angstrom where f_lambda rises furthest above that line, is 4429.42 Angstrom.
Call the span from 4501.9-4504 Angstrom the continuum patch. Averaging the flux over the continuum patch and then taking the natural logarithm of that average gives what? 4.78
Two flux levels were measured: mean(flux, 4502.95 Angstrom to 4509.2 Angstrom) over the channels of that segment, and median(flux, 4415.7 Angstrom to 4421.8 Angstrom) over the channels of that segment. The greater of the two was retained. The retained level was 122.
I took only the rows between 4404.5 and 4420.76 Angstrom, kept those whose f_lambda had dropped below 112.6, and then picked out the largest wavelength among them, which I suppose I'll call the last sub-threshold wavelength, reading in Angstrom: 4420.25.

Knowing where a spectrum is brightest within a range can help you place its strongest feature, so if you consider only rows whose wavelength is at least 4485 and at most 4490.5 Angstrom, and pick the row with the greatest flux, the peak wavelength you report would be 4485.87 Angstrom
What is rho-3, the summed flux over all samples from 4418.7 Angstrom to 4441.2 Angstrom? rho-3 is 2308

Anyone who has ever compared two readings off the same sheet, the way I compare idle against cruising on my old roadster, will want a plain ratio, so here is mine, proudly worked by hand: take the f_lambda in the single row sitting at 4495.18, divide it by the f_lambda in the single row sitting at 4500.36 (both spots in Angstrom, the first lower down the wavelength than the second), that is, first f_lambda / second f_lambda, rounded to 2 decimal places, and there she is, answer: 0.96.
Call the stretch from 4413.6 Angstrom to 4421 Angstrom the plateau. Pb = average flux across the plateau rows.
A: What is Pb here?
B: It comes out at 104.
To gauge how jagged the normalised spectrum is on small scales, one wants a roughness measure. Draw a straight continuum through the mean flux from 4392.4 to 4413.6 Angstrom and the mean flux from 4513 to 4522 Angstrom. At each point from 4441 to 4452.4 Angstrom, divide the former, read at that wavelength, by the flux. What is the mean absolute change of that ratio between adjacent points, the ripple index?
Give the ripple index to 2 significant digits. 0.0071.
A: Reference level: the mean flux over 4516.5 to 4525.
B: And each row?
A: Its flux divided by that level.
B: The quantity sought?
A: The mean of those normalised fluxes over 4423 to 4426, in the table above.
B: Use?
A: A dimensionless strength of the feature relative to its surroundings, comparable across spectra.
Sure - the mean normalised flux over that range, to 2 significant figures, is 0.91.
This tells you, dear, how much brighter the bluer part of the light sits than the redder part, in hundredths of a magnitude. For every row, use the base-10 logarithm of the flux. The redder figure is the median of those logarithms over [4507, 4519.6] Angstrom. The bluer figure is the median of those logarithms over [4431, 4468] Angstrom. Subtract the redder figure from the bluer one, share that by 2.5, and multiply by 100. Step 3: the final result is -2.0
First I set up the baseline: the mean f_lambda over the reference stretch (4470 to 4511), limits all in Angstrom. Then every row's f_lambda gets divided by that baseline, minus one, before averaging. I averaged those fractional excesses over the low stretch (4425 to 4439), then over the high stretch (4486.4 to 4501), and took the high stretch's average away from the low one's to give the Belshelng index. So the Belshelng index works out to -0.069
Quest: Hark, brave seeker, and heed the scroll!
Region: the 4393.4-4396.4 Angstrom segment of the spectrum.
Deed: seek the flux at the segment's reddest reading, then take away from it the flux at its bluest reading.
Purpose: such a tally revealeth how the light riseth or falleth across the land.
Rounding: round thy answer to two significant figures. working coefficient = 2.1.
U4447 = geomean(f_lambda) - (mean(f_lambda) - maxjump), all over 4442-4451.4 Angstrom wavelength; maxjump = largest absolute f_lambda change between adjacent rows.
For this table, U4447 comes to 1.5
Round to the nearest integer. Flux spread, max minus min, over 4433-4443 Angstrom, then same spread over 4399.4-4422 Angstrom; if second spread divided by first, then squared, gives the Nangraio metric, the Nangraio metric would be 10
